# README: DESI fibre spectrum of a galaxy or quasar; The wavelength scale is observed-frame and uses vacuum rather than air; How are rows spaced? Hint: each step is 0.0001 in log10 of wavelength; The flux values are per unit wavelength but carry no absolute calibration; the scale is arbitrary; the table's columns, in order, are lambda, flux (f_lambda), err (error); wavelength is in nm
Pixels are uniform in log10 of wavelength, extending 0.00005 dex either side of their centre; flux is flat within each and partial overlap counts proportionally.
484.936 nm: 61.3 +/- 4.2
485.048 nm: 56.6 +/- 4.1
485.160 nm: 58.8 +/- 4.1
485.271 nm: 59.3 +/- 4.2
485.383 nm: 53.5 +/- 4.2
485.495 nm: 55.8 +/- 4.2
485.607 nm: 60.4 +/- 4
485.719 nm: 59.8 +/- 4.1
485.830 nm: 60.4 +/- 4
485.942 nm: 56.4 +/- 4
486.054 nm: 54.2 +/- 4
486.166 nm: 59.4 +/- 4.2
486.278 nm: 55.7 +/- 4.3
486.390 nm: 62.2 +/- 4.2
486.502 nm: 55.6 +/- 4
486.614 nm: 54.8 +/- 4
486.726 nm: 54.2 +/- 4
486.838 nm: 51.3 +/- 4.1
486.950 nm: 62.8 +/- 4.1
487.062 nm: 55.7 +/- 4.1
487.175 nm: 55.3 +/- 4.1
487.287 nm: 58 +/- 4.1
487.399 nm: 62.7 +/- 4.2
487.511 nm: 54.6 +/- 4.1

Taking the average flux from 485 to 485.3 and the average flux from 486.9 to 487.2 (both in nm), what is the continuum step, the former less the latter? 0.3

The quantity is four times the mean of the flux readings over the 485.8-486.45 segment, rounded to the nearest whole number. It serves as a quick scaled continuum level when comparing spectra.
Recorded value 232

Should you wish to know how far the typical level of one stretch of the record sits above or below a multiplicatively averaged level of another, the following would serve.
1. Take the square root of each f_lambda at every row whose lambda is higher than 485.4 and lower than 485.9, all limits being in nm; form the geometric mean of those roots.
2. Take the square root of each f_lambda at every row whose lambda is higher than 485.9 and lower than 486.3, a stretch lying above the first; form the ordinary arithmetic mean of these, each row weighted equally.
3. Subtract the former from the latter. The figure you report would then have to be -0.175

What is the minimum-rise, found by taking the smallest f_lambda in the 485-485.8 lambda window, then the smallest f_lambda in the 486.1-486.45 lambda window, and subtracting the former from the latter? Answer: 2.2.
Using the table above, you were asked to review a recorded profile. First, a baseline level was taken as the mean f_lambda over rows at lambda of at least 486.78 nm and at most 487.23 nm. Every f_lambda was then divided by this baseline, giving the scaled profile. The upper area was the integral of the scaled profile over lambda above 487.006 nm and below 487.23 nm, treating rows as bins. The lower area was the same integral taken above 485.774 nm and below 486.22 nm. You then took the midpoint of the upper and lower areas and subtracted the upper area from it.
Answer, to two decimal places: 0.12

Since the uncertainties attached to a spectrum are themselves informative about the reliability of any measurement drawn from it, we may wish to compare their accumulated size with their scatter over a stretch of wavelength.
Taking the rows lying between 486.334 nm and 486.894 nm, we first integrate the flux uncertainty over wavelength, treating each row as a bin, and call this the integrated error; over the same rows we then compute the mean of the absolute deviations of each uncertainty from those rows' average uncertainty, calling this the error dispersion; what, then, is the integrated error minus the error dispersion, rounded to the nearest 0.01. 2.20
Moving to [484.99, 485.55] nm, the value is 2.28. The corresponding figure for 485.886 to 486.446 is 2.21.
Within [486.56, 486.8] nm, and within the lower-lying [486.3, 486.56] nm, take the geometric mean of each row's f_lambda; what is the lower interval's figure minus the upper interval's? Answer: 4.3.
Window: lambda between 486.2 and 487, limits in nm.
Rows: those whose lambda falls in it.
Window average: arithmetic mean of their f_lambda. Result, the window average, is 56.7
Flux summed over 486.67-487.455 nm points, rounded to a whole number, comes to 400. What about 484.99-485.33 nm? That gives 175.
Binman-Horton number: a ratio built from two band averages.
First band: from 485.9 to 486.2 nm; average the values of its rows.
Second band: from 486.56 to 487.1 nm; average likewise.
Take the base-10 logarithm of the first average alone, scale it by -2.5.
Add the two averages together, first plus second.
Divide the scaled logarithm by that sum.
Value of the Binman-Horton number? -0.0390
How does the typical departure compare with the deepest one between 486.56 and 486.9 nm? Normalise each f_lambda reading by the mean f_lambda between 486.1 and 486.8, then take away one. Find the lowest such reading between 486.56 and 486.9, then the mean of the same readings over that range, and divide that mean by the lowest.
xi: 0.6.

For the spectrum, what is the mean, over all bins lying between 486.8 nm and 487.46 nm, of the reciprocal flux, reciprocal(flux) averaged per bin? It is 0.0174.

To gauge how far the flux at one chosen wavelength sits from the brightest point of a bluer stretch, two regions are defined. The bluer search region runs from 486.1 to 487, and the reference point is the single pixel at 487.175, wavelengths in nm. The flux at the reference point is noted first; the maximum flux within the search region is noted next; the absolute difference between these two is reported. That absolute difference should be 7.5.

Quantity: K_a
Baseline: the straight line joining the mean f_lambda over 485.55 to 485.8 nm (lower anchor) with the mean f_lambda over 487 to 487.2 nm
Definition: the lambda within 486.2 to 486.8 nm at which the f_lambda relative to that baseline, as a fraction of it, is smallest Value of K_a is 486.726 nm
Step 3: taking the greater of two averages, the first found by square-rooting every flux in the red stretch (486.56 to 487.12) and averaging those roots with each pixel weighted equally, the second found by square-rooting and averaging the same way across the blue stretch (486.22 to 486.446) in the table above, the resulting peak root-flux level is 7.67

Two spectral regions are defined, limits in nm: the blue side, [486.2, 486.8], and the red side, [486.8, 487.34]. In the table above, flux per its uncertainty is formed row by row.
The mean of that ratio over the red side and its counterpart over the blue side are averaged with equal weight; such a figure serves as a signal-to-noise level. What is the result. 13.8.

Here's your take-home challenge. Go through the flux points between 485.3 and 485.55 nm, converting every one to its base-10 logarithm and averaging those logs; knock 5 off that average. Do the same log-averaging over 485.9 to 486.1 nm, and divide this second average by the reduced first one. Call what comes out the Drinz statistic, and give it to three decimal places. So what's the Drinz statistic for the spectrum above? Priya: -0.534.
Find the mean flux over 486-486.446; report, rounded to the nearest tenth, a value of 57.9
